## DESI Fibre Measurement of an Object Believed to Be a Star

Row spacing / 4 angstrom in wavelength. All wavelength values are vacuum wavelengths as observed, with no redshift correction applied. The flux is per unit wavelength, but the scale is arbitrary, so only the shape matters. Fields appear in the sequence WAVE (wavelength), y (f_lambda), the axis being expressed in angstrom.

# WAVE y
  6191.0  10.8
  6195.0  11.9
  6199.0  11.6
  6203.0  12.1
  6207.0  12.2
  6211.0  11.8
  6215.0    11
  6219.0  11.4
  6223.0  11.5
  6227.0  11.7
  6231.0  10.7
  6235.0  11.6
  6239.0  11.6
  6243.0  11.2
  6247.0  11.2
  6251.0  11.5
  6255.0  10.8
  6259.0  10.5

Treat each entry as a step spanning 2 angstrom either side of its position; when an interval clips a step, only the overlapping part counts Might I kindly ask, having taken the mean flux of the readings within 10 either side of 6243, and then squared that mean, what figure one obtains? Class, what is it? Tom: 130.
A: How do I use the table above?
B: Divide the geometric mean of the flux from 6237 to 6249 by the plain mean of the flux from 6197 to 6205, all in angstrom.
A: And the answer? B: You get 0.96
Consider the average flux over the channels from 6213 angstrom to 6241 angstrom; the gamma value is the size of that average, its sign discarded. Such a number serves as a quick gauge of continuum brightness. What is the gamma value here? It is 11.4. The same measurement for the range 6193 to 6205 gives 11.9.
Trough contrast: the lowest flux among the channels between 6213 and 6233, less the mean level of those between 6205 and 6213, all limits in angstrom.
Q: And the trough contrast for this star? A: -1.30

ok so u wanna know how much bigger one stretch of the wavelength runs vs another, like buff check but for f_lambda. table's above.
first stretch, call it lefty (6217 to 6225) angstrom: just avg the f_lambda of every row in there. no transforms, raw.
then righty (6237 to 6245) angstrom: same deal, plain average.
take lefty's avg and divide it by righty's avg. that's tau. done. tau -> 1.00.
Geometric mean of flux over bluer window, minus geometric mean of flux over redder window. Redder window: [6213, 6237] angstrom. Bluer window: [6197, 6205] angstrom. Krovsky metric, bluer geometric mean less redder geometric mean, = 0.54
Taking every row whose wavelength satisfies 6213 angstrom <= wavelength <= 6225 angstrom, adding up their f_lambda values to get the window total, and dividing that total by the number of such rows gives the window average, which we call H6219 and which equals 11.3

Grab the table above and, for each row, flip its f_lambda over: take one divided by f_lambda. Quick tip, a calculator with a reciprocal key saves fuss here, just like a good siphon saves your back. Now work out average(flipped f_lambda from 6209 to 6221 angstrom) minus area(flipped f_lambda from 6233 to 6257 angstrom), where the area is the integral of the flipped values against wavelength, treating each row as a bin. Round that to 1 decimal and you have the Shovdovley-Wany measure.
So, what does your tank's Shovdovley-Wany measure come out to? -2.0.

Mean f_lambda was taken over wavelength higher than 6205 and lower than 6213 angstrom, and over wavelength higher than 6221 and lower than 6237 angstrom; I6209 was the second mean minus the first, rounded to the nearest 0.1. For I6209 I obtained -0.6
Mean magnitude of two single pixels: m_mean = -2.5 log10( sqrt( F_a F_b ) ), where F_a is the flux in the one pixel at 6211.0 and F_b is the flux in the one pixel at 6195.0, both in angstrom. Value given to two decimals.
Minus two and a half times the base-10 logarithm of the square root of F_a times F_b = -2.68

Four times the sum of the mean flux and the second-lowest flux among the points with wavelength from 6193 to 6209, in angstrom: 95.4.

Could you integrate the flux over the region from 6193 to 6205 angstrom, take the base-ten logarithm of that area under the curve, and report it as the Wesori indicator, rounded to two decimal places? 2.15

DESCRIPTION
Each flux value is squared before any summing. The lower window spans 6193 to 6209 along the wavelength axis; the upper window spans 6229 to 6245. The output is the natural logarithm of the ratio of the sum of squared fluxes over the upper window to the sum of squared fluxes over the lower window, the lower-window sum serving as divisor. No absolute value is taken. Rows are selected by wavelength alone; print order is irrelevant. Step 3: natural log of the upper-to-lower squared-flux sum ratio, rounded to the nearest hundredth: -0.12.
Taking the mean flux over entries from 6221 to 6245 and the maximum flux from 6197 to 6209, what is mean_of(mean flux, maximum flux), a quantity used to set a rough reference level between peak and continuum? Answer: 11.79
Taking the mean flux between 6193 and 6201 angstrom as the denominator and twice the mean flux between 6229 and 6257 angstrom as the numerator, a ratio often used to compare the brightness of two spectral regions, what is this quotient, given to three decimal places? 1.911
